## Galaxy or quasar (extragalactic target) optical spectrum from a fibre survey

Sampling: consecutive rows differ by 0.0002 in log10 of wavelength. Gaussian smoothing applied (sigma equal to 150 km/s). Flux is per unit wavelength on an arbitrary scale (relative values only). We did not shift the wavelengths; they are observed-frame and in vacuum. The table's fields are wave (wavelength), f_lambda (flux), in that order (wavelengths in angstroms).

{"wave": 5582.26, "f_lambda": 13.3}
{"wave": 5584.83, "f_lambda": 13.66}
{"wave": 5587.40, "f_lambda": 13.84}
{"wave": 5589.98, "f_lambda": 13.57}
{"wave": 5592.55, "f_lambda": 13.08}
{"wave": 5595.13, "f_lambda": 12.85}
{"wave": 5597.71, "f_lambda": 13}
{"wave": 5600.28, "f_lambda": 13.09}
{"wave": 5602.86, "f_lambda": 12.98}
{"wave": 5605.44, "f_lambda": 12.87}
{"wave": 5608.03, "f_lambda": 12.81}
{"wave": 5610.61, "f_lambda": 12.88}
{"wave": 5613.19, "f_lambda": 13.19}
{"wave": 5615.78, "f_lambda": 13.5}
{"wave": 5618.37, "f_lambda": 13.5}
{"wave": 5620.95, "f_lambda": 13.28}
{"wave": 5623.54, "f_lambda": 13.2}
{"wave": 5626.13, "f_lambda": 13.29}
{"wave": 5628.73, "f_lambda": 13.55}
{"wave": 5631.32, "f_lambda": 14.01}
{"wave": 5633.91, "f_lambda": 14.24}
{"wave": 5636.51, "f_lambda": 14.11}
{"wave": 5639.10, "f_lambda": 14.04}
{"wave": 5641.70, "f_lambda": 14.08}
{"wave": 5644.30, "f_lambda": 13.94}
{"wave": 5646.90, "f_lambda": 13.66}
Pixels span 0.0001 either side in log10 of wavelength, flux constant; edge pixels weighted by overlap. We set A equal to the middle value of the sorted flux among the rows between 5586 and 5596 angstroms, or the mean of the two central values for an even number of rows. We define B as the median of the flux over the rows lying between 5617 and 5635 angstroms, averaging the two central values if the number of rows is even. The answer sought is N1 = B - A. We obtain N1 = 0.2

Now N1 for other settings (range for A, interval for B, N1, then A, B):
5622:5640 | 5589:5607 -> -1.0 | 14.0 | 13.0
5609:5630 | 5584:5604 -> -0.2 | 13.3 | 13.1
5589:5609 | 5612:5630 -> 0.3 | 13.0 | 13.3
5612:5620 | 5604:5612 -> -0.6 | 13.5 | 12.9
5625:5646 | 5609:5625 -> -0.8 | 14.0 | 13.2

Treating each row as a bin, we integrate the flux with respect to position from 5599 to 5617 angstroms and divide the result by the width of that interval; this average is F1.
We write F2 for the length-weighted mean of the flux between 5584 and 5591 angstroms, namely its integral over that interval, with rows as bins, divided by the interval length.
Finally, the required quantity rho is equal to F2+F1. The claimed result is 26.7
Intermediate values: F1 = 13.0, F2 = 13.7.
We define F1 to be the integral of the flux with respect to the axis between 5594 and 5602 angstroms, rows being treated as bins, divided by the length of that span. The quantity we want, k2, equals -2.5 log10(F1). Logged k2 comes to -2.78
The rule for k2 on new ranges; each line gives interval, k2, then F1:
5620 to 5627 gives -2.81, 13.3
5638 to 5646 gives -2.86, 14.0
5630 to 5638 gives -2.88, 14.1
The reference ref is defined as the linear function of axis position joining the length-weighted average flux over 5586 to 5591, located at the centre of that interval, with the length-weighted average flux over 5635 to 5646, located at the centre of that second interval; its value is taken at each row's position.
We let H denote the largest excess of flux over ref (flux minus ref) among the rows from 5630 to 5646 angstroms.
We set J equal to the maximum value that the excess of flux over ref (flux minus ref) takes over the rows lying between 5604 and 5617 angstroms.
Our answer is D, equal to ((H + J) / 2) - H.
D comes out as -0.31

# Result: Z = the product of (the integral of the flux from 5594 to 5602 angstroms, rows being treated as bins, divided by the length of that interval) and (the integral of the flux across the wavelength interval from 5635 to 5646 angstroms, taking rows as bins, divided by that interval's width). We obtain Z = 182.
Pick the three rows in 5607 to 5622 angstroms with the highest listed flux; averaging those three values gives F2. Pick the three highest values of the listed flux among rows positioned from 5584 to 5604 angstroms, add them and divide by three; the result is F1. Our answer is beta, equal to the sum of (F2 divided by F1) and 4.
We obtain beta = 4.98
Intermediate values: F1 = 13.7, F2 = 13.4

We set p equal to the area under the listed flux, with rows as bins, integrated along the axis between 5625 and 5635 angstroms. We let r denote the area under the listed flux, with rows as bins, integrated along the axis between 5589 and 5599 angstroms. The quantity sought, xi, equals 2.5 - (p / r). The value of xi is 1.45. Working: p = 138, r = 131.2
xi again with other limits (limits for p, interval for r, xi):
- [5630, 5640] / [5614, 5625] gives 1.54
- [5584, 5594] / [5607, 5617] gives 1.47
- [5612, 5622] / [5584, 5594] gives 1.51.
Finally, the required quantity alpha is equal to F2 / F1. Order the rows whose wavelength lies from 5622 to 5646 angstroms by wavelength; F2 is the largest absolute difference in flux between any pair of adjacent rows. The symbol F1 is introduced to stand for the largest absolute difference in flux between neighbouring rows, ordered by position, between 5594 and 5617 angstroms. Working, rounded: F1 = 0.31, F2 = 0.46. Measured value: 1.48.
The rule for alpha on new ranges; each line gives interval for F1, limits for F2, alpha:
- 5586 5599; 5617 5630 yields 0.53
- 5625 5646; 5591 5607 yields 0.50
